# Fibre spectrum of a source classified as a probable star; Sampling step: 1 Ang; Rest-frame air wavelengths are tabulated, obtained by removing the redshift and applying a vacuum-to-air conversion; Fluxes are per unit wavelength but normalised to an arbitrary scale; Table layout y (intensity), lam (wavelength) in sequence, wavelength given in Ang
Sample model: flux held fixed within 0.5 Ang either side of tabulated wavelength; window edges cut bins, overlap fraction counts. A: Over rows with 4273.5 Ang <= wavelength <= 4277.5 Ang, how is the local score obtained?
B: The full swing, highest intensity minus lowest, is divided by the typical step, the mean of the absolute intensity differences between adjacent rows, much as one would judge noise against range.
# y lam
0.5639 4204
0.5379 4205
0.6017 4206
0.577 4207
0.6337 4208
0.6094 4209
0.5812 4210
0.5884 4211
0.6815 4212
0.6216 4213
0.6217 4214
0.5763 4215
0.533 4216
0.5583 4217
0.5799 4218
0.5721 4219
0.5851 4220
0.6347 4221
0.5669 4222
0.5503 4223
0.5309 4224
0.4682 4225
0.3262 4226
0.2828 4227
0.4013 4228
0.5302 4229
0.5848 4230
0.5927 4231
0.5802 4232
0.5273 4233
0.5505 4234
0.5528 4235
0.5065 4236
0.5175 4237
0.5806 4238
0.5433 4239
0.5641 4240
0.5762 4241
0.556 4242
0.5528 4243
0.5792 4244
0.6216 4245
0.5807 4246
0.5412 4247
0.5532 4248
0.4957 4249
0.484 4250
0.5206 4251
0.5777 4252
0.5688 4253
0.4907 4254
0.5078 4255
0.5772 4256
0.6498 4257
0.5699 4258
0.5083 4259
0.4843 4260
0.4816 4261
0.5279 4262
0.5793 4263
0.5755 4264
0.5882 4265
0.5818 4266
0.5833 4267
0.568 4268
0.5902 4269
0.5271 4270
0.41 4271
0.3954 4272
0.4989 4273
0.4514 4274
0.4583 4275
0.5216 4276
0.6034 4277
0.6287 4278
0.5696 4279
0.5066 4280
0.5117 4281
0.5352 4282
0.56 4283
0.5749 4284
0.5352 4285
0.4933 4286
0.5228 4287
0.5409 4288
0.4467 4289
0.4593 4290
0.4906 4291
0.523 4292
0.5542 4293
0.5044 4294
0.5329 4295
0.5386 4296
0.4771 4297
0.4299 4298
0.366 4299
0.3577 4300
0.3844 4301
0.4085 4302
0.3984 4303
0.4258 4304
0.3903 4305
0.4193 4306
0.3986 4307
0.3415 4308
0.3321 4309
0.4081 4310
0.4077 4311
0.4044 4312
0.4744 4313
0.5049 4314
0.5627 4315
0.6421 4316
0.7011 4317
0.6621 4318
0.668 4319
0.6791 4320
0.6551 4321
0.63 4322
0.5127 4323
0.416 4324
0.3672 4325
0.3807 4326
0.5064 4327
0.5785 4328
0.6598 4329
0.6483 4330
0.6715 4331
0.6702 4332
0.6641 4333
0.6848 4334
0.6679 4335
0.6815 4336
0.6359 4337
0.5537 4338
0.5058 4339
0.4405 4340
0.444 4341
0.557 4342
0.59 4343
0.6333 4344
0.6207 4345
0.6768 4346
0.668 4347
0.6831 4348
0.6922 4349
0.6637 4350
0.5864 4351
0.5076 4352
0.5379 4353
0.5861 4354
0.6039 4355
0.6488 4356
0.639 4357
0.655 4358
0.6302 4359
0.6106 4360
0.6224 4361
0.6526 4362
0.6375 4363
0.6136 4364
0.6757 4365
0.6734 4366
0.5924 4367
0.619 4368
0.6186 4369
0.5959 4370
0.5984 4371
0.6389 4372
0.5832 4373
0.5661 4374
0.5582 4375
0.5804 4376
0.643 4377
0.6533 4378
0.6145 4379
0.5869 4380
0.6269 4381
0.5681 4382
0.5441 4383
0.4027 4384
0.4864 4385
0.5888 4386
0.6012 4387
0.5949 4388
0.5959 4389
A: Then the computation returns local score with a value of 3.0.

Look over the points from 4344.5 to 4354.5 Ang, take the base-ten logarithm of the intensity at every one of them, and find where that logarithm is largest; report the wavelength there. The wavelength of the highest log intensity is 4349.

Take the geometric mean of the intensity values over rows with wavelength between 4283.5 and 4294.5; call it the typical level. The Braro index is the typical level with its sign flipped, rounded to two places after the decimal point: -0.51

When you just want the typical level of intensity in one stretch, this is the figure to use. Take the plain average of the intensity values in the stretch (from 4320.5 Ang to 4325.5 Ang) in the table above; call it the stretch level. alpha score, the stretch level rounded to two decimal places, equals 0.52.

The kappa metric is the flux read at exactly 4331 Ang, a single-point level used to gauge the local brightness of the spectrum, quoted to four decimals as 0.6715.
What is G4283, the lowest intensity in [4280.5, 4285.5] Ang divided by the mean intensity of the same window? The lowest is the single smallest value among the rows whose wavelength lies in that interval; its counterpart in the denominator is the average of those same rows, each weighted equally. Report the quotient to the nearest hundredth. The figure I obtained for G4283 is 0.94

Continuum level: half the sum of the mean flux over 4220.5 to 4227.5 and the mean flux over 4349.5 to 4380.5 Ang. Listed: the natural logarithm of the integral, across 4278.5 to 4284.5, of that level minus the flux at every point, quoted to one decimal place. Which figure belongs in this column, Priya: -3.9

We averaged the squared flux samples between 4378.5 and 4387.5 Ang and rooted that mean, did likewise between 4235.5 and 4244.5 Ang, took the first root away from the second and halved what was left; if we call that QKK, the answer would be 0.00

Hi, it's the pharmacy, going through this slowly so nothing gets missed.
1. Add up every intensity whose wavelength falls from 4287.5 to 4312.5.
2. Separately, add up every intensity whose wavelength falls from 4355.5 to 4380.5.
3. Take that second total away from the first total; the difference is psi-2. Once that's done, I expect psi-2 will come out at -4.6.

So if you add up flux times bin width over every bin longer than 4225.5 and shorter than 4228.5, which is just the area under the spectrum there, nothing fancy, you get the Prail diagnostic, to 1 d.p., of 1.0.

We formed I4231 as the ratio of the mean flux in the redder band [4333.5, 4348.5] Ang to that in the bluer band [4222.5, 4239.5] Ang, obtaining 1.19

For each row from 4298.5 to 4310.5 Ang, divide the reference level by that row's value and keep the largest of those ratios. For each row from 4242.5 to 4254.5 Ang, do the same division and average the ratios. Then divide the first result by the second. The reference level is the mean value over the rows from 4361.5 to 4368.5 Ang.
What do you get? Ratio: 1.64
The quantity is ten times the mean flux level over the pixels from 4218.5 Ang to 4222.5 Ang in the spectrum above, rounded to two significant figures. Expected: 5.9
